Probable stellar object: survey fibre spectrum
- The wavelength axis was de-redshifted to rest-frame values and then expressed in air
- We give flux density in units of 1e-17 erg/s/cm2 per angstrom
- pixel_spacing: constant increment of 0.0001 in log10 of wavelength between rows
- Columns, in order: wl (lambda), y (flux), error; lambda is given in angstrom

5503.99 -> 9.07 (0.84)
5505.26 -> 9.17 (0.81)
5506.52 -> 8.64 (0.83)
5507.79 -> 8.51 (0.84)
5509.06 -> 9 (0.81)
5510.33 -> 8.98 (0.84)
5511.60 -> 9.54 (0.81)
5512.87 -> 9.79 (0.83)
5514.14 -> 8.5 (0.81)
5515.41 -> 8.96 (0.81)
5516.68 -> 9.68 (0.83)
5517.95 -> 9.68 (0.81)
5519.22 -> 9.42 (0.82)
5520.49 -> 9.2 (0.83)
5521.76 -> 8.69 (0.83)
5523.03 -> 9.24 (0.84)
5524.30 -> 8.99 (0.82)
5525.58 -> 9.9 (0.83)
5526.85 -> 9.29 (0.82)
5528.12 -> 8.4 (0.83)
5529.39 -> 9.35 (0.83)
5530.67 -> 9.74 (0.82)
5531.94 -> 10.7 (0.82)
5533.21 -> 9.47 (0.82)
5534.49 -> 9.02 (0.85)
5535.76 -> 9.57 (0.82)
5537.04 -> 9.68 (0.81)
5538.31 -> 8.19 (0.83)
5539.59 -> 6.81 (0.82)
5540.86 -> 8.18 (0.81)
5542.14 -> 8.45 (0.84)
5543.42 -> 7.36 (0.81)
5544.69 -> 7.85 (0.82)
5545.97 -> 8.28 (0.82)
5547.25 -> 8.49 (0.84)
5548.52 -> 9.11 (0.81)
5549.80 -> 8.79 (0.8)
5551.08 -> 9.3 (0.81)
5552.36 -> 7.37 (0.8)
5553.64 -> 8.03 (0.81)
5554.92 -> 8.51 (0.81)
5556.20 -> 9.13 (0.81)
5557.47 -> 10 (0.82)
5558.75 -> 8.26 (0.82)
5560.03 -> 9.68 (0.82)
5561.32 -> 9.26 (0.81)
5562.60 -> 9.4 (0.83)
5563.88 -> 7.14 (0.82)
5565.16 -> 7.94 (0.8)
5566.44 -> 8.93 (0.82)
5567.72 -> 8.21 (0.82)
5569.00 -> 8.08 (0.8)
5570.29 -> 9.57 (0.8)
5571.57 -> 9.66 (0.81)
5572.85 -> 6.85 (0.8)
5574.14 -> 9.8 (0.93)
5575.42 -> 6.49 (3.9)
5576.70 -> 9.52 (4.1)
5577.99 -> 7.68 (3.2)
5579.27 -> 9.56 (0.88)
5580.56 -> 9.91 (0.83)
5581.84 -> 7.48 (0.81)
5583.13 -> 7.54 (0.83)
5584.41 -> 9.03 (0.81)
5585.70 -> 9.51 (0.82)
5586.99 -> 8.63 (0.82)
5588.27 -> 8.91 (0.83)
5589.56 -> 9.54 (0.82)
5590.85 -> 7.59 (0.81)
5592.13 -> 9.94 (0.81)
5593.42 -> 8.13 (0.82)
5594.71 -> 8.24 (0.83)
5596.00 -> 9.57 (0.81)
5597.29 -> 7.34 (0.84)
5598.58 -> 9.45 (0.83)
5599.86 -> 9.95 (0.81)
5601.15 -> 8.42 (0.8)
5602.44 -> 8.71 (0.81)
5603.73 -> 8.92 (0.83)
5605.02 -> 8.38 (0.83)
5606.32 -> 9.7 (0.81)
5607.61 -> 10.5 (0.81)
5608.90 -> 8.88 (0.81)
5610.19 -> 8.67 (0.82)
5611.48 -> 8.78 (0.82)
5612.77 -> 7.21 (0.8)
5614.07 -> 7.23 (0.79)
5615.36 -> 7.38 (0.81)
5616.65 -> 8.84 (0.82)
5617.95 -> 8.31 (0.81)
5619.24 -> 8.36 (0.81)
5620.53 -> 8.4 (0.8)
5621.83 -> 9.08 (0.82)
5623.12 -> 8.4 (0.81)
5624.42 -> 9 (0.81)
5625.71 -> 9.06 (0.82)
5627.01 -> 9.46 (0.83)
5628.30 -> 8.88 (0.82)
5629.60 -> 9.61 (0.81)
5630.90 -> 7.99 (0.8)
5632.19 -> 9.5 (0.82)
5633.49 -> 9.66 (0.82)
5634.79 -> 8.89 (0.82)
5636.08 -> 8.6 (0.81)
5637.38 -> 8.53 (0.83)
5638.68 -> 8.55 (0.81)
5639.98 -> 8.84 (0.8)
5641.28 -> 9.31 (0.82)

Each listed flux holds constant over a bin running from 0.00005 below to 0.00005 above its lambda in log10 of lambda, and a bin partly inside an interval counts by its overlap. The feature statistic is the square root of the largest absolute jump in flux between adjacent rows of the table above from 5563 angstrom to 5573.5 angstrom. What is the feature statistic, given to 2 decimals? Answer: 1.68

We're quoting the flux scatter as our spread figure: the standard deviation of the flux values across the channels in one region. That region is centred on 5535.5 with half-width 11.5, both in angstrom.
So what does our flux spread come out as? 1.0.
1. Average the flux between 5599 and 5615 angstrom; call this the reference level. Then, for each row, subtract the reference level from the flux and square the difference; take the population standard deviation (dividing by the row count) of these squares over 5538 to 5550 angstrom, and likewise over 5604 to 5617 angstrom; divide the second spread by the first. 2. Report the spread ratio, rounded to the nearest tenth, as 1.0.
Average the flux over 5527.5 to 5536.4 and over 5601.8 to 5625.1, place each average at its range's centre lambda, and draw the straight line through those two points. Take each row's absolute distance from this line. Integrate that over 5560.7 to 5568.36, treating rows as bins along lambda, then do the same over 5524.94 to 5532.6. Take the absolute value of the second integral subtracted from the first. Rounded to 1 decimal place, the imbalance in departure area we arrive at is 1.6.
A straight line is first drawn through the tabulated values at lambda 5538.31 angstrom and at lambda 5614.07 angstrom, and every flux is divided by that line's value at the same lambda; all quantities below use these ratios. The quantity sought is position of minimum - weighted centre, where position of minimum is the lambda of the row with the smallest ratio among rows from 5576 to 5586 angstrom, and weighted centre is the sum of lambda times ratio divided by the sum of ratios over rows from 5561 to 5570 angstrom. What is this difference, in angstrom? 16.8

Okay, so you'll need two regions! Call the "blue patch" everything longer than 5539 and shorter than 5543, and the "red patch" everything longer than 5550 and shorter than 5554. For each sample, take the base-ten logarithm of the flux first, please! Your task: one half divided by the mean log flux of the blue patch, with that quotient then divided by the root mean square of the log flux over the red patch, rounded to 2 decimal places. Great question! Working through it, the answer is 0.61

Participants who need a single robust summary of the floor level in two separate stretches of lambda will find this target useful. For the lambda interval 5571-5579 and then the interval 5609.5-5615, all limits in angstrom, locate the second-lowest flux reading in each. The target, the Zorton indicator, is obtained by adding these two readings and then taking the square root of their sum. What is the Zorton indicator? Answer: 3.75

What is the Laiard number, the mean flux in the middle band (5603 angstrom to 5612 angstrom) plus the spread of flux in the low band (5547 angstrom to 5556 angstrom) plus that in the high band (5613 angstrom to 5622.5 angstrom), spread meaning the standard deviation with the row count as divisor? 10.4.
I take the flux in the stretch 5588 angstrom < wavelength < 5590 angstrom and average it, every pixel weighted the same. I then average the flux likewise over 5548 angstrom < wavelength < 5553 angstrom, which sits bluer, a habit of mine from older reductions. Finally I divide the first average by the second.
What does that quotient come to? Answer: 1.07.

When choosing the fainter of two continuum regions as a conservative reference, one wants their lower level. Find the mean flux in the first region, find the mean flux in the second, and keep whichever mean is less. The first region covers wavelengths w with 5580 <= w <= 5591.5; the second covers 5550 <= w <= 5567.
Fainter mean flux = 8.68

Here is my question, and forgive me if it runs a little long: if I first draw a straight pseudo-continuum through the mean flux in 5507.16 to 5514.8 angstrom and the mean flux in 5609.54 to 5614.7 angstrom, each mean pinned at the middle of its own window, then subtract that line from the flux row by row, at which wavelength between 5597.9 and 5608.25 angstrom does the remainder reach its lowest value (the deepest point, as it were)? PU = 5601.15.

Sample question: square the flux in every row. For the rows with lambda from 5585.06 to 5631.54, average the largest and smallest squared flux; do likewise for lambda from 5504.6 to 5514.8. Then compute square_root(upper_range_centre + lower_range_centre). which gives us 12.9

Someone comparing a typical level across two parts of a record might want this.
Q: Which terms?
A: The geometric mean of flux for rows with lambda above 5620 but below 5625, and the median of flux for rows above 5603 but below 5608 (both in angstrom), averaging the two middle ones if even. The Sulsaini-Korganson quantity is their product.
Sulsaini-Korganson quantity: 81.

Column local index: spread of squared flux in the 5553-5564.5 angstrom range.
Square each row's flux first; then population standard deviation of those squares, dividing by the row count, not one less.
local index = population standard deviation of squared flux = 15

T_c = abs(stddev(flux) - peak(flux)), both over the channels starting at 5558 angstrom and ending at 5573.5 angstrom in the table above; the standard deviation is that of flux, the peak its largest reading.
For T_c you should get 8.7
